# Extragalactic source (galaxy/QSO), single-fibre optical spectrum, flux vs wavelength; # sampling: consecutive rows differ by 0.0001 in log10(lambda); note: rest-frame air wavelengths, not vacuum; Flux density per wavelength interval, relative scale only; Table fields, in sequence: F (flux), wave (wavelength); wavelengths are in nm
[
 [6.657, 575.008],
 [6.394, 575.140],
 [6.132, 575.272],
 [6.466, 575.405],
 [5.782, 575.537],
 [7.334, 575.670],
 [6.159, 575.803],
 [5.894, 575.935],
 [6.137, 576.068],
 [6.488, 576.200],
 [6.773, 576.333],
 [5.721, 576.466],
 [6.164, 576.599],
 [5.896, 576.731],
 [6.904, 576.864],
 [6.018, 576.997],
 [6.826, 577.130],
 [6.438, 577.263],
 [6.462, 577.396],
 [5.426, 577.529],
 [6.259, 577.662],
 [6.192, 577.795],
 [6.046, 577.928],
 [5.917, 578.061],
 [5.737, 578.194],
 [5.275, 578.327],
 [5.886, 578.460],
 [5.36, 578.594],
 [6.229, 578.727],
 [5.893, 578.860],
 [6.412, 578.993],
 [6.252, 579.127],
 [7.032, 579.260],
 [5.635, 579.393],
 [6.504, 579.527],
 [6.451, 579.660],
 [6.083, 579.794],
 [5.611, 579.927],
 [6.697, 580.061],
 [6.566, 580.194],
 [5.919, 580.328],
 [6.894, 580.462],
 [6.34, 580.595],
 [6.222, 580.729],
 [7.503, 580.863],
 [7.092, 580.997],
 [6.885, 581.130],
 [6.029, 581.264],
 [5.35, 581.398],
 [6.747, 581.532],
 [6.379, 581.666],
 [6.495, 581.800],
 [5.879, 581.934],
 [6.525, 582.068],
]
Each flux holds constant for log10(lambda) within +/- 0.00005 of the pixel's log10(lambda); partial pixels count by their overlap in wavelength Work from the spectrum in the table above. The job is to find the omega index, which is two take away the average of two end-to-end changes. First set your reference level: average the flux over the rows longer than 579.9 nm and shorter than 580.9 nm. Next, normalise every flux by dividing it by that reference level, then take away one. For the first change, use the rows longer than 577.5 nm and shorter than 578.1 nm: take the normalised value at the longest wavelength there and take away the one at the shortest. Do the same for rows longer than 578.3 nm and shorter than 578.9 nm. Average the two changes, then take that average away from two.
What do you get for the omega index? 1.91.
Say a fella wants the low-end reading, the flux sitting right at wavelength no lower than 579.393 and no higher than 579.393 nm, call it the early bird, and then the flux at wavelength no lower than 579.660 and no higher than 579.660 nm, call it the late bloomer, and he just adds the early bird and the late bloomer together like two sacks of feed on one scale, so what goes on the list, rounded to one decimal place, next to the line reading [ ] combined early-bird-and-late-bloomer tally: 12.1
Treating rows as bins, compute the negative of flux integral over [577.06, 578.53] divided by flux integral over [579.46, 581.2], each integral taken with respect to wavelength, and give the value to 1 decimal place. -0.8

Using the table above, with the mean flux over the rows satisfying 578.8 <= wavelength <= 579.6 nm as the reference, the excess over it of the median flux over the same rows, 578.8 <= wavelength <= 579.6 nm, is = 0.04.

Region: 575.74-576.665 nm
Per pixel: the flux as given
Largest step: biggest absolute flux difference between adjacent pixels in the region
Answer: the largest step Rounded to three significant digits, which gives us 1.05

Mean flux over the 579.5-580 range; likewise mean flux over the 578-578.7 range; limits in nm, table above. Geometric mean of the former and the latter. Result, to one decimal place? 5.9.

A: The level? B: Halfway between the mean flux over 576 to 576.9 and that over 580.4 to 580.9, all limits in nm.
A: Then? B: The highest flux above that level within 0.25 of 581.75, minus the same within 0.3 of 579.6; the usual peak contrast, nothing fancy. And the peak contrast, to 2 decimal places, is 0.24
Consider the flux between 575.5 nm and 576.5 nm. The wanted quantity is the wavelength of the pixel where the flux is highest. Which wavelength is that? 575.670 nm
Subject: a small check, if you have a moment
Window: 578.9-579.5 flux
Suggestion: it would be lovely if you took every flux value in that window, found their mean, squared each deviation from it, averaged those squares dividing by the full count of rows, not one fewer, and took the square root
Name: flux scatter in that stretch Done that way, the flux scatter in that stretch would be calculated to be 0.50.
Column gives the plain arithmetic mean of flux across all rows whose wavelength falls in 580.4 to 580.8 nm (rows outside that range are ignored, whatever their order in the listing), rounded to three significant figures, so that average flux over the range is 6.49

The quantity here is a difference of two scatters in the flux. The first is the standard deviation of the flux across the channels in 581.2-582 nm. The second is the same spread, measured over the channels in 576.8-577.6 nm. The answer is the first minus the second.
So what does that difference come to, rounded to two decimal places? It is -0.05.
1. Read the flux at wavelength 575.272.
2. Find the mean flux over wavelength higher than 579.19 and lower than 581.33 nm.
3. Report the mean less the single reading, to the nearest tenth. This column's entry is 0.3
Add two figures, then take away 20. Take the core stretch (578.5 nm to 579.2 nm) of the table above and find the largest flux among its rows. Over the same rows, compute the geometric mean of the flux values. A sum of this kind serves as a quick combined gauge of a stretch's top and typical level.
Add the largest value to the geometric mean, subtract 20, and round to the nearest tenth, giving -7.6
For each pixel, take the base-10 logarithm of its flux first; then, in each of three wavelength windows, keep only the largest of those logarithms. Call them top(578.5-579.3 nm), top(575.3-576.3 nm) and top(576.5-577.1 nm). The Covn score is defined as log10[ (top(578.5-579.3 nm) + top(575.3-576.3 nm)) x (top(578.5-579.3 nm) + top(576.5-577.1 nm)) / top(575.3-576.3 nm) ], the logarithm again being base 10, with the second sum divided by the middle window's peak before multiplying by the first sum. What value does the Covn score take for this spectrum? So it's 0.523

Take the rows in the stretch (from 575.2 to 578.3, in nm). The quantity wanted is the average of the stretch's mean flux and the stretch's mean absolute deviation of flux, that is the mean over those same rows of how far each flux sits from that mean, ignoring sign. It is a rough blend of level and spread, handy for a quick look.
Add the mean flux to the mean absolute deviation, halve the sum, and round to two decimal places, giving 3.28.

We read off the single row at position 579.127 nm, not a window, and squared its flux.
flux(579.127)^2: 39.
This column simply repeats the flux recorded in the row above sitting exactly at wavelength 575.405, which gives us 6.466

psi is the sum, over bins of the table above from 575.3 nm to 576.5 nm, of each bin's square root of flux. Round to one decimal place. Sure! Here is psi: 22.6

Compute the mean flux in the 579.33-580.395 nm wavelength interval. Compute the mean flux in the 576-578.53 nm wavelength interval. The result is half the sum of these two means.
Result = 6.16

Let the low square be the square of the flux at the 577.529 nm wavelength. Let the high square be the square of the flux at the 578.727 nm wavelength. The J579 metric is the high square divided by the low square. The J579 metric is 1.32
